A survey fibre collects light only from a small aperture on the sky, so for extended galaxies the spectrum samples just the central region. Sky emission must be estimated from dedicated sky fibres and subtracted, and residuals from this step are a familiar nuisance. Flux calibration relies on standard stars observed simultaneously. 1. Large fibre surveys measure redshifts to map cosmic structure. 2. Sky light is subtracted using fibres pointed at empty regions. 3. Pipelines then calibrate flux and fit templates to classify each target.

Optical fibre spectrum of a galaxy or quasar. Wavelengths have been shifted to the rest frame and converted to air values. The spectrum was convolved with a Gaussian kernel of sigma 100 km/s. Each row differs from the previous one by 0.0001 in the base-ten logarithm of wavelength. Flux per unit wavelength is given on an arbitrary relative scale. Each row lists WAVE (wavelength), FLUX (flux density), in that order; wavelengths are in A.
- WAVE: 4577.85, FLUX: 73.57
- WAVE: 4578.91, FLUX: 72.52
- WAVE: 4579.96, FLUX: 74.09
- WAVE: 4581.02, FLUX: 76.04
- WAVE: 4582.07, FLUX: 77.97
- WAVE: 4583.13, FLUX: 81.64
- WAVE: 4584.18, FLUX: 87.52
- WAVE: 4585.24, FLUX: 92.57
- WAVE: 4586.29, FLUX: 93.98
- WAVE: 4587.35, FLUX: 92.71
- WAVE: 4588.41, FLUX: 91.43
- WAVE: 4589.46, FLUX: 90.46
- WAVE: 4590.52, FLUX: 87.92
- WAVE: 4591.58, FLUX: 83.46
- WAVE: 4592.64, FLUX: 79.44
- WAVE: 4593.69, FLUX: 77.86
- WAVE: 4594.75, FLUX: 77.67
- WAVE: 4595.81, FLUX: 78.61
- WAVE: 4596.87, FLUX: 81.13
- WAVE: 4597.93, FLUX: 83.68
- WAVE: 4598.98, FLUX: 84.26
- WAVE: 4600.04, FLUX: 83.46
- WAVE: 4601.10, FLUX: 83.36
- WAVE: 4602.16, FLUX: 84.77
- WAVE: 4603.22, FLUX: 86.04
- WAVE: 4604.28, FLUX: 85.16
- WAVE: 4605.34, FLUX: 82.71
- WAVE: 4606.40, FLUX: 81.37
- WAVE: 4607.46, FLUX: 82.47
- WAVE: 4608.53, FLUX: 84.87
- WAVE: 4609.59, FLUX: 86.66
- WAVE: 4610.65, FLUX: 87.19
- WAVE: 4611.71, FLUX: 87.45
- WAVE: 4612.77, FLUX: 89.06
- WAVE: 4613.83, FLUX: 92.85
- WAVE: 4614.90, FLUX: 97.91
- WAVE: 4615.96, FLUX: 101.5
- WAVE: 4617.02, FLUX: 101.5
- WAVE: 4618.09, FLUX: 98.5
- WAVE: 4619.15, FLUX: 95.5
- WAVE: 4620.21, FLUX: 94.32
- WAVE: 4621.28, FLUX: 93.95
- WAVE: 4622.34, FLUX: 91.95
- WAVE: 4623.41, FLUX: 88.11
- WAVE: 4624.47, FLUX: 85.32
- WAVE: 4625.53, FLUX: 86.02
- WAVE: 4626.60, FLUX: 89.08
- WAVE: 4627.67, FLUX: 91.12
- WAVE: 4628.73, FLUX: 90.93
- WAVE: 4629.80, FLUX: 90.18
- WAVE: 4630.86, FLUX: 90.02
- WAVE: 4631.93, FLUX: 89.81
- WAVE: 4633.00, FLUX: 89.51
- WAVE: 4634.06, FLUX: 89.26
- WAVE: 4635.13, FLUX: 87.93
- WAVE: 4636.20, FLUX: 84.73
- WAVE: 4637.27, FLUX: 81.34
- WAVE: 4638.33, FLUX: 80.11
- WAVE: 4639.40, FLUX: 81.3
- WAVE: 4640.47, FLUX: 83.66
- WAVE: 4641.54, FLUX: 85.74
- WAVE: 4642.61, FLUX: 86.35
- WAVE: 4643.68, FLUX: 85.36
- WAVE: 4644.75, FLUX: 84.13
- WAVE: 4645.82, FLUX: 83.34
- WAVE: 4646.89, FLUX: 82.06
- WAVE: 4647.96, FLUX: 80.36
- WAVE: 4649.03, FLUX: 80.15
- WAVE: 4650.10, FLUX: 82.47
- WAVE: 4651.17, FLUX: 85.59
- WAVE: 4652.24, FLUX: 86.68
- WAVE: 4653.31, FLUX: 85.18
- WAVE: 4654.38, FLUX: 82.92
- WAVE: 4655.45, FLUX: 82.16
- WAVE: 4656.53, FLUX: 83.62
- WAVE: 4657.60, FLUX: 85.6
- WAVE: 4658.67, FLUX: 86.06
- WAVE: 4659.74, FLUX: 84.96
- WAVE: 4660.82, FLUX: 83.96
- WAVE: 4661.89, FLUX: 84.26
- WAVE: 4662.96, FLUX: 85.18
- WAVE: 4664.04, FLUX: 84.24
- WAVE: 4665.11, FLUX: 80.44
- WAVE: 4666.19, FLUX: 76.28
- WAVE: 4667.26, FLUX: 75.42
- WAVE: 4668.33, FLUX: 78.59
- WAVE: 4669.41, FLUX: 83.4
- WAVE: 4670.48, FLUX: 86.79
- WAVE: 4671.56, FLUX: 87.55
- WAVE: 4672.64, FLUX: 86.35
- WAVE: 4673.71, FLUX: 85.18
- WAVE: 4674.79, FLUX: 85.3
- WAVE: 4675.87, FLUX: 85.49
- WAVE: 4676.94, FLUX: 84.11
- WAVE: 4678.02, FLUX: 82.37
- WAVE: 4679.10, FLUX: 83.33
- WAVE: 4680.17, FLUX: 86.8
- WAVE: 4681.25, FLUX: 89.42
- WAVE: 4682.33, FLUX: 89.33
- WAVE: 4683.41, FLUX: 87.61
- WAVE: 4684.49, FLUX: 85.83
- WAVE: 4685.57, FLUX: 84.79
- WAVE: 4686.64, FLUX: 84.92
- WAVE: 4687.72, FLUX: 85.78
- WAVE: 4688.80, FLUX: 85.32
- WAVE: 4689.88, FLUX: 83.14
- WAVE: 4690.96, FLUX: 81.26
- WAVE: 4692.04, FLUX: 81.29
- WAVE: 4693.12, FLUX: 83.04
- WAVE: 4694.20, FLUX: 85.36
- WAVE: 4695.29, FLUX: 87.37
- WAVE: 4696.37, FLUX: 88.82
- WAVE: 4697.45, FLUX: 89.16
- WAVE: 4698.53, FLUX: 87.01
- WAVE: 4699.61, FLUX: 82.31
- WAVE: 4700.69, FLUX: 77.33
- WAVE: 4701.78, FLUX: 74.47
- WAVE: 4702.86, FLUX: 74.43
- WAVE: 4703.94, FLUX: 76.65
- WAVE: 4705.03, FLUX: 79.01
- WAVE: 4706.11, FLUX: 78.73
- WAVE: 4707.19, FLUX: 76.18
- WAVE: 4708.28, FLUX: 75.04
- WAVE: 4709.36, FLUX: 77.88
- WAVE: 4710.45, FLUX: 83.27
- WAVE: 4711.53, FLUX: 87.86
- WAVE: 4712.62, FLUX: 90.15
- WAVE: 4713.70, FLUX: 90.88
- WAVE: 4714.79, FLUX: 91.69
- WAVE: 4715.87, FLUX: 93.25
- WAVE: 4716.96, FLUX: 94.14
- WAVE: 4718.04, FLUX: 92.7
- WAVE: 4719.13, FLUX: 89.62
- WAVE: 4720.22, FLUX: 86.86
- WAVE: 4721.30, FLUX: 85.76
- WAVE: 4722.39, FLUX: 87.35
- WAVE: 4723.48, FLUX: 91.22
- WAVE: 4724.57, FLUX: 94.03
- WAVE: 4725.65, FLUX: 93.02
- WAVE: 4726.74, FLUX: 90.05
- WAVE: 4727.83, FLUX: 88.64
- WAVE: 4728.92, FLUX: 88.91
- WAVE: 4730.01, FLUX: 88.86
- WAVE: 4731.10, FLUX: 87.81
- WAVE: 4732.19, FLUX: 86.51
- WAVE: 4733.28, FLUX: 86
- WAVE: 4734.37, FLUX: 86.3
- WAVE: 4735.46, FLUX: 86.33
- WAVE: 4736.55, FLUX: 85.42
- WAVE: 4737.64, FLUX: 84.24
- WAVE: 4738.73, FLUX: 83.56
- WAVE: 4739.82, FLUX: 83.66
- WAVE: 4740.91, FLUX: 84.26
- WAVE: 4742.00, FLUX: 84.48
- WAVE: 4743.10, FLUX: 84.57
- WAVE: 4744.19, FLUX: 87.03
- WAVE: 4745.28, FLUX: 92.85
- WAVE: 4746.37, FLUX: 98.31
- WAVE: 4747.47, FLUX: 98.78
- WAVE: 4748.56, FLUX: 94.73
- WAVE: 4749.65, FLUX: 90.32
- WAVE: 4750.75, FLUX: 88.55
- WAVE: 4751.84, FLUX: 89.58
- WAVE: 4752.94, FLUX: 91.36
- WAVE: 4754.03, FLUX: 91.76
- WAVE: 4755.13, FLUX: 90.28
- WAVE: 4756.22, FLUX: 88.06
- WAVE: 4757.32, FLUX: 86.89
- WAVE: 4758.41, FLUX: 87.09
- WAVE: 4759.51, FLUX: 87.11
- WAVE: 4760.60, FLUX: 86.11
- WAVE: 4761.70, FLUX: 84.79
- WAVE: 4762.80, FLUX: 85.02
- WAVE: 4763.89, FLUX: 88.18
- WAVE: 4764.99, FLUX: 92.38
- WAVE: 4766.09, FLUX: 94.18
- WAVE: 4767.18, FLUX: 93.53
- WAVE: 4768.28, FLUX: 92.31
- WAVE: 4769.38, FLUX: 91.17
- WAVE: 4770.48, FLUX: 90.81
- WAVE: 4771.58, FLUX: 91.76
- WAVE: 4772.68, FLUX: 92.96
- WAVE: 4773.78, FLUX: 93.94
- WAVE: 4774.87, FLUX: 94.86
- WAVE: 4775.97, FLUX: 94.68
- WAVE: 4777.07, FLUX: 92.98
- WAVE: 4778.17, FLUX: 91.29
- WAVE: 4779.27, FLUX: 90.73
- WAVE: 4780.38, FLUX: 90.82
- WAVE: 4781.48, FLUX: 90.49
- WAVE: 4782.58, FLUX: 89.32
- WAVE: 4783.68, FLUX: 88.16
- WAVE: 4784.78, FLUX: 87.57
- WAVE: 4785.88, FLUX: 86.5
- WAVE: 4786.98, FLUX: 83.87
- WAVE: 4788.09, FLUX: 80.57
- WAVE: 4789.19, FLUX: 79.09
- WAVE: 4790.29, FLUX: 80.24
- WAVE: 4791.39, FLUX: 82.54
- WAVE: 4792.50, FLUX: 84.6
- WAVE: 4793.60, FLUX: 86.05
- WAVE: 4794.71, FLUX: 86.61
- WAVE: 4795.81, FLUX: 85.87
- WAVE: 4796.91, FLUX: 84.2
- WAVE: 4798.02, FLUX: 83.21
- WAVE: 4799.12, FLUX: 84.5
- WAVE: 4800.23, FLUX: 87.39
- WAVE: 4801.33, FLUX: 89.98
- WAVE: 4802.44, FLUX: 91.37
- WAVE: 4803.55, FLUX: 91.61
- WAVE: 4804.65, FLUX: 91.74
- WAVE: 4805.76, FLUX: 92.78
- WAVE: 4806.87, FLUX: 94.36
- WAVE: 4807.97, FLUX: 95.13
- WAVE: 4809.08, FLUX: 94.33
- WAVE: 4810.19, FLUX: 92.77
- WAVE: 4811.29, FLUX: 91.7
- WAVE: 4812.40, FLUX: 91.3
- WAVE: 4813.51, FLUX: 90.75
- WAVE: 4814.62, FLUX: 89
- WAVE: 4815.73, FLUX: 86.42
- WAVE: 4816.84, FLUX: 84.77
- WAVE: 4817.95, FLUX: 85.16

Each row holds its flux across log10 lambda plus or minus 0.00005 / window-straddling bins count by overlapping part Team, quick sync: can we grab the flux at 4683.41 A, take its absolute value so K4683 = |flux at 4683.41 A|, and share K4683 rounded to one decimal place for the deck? 87.6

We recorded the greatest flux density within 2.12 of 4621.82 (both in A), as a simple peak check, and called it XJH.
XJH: 94.32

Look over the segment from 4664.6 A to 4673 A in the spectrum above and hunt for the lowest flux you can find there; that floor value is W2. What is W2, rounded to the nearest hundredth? 75.42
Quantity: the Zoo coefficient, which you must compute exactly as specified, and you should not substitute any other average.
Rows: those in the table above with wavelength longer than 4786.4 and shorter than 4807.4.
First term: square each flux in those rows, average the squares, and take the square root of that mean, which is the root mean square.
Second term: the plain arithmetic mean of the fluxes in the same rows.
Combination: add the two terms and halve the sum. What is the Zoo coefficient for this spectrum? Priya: 86.4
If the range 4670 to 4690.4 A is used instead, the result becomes 85.8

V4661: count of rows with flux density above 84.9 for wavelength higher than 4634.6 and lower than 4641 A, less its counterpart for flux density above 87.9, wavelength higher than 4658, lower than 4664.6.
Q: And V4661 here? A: 1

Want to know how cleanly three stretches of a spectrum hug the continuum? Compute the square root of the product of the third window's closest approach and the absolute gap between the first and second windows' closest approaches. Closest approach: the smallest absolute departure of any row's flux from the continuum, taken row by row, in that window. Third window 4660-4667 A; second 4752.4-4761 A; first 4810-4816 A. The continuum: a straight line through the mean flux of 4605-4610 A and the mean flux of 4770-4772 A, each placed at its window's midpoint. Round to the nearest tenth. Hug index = 0.3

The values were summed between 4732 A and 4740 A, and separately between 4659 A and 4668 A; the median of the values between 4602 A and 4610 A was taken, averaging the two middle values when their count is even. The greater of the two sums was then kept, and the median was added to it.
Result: 767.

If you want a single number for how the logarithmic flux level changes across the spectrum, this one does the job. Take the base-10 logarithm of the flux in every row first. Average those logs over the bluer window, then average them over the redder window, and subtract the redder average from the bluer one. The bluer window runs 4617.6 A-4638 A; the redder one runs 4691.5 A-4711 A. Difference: 0.046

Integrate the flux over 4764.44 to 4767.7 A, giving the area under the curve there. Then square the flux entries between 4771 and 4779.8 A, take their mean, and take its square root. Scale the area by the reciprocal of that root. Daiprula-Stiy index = 3.3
